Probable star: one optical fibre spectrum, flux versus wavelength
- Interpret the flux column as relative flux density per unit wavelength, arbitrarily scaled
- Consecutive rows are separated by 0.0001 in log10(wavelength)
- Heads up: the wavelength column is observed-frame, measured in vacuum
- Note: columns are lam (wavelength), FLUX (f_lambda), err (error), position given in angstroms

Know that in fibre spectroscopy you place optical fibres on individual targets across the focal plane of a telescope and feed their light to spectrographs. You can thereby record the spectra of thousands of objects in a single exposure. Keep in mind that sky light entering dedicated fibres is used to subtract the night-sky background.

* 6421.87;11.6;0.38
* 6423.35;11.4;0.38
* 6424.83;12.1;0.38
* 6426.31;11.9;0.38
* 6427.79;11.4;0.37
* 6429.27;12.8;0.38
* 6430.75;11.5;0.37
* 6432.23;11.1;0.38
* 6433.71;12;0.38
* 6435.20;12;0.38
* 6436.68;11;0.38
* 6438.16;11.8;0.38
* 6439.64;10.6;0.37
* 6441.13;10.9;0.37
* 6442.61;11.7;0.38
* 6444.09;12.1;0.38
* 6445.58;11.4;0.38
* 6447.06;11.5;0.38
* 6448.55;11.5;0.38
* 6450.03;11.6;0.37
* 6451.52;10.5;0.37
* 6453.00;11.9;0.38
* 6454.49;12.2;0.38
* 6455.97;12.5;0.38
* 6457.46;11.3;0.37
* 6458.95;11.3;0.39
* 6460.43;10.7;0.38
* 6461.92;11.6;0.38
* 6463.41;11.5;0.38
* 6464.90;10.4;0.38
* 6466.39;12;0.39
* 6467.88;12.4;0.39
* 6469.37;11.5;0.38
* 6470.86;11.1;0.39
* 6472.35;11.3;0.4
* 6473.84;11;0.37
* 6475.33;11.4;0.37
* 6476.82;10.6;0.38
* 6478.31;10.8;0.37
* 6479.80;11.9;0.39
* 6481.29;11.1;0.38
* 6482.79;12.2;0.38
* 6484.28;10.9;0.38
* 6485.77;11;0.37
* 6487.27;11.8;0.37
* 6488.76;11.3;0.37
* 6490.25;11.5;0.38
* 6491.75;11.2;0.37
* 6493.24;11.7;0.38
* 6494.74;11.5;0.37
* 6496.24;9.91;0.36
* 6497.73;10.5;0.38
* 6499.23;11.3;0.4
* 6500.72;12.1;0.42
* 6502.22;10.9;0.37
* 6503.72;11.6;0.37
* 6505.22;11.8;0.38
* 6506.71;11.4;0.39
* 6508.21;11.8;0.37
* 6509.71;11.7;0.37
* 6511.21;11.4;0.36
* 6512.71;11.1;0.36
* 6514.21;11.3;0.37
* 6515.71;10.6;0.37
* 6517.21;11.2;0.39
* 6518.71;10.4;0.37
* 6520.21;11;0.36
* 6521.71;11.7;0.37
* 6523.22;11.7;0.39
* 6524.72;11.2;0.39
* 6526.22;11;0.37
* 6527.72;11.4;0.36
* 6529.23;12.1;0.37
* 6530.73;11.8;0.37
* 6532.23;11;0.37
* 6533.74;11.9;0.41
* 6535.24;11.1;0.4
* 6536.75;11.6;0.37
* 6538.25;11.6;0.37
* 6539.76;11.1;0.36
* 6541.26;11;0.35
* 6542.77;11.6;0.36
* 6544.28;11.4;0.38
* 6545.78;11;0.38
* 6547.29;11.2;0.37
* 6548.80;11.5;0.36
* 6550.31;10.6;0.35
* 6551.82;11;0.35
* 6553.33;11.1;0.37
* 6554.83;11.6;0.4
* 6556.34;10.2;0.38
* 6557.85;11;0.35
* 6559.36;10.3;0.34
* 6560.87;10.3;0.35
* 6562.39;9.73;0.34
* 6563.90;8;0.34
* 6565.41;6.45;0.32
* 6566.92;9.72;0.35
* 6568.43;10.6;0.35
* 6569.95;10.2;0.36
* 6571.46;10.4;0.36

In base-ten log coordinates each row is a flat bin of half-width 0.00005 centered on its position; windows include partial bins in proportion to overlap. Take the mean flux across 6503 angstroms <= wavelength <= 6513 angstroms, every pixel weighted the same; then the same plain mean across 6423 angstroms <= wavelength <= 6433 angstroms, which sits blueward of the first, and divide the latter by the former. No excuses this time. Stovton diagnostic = 1.02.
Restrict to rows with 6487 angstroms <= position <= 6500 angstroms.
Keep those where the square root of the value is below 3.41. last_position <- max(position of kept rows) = 6499.23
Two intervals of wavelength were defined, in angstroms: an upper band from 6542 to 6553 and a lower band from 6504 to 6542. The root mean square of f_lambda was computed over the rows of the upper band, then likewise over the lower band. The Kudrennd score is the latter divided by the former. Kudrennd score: 1.02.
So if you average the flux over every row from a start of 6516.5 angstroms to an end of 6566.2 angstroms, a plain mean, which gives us 10.9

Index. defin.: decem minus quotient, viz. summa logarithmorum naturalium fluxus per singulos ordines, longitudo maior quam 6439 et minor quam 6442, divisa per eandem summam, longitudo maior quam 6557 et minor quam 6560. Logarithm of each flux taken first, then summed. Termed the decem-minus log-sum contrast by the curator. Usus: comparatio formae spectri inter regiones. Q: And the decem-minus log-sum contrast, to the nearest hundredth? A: 9.00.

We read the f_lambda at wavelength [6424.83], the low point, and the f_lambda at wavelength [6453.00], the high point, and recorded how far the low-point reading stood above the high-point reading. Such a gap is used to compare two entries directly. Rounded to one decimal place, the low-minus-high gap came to 0.2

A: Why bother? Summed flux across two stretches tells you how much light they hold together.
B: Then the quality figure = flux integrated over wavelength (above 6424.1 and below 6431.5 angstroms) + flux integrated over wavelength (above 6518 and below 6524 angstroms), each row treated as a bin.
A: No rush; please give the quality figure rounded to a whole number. 156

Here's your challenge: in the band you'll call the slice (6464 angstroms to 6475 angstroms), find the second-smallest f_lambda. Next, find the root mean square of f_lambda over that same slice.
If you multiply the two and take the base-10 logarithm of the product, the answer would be 2.10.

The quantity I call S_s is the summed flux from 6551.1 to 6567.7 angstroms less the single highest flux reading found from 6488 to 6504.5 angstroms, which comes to 97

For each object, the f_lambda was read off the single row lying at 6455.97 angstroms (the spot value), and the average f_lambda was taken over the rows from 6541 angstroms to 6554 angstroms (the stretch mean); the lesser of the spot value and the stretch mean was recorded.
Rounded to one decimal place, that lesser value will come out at 11.2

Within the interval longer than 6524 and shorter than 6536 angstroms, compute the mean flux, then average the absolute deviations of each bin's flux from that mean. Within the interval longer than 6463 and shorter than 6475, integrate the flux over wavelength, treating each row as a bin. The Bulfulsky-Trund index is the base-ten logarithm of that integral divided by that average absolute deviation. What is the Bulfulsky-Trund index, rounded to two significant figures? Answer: 2.6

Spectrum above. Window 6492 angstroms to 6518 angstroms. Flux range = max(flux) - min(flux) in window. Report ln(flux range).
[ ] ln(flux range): 0.78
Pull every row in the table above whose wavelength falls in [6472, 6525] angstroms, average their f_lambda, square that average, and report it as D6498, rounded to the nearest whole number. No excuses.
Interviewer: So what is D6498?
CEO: 127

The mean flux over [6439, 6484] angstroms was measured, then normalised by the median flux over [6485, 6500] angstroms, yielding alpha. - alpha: 1.01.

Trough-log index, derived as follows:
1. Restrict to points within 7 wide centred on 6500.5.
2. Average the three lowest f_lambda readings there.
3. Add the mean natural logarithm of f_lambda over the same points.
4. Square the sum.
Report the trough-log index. 177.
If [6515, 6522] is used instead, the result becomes 171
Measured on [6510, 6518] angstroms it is 179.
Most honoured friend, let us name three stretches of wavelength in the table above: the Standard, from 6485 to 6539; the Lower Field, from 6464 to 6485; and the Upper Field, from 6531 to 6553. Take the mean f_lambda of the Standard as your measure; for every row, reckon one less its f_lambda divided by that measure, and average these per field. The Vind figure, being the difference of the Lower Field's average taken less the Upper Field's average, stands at -0.006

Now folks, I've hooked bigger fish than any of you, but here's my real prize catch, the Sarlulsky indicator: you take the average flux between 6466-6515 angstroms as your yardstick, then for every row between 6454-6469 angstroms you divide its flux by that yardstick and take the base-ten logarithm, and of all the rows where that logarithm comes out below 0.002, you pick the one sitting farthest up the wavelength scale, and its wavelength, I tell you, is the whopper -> 6464.90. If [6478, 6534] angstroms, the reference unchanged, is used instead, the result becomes 6532.23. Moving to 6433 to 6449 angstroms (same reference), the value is 6445.58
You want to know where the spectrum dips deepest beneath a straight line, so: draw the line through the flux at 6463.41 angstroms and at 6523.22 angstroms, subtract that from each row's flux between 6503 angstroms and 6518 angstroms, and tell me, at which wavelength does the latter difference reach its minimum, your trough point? 6515.71 angstroms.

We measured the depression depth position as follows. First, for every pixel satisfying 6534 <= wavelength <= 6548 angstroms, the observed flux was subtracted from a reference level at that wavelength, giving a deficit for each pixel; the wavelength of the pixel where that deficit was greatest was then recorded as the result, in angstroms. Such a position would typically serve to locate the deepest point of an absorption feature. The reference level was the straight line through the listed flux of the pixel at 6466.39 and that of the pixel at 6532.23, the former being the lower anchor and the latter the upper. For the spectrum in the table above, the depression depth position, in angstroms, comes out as 6541.26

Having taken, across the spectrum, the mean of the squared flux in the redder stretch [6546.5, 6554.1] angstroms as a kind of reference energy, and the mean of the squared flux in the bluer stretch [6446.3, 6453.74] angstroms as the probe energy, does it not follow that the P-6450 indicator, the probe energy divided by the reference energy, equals 1.06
